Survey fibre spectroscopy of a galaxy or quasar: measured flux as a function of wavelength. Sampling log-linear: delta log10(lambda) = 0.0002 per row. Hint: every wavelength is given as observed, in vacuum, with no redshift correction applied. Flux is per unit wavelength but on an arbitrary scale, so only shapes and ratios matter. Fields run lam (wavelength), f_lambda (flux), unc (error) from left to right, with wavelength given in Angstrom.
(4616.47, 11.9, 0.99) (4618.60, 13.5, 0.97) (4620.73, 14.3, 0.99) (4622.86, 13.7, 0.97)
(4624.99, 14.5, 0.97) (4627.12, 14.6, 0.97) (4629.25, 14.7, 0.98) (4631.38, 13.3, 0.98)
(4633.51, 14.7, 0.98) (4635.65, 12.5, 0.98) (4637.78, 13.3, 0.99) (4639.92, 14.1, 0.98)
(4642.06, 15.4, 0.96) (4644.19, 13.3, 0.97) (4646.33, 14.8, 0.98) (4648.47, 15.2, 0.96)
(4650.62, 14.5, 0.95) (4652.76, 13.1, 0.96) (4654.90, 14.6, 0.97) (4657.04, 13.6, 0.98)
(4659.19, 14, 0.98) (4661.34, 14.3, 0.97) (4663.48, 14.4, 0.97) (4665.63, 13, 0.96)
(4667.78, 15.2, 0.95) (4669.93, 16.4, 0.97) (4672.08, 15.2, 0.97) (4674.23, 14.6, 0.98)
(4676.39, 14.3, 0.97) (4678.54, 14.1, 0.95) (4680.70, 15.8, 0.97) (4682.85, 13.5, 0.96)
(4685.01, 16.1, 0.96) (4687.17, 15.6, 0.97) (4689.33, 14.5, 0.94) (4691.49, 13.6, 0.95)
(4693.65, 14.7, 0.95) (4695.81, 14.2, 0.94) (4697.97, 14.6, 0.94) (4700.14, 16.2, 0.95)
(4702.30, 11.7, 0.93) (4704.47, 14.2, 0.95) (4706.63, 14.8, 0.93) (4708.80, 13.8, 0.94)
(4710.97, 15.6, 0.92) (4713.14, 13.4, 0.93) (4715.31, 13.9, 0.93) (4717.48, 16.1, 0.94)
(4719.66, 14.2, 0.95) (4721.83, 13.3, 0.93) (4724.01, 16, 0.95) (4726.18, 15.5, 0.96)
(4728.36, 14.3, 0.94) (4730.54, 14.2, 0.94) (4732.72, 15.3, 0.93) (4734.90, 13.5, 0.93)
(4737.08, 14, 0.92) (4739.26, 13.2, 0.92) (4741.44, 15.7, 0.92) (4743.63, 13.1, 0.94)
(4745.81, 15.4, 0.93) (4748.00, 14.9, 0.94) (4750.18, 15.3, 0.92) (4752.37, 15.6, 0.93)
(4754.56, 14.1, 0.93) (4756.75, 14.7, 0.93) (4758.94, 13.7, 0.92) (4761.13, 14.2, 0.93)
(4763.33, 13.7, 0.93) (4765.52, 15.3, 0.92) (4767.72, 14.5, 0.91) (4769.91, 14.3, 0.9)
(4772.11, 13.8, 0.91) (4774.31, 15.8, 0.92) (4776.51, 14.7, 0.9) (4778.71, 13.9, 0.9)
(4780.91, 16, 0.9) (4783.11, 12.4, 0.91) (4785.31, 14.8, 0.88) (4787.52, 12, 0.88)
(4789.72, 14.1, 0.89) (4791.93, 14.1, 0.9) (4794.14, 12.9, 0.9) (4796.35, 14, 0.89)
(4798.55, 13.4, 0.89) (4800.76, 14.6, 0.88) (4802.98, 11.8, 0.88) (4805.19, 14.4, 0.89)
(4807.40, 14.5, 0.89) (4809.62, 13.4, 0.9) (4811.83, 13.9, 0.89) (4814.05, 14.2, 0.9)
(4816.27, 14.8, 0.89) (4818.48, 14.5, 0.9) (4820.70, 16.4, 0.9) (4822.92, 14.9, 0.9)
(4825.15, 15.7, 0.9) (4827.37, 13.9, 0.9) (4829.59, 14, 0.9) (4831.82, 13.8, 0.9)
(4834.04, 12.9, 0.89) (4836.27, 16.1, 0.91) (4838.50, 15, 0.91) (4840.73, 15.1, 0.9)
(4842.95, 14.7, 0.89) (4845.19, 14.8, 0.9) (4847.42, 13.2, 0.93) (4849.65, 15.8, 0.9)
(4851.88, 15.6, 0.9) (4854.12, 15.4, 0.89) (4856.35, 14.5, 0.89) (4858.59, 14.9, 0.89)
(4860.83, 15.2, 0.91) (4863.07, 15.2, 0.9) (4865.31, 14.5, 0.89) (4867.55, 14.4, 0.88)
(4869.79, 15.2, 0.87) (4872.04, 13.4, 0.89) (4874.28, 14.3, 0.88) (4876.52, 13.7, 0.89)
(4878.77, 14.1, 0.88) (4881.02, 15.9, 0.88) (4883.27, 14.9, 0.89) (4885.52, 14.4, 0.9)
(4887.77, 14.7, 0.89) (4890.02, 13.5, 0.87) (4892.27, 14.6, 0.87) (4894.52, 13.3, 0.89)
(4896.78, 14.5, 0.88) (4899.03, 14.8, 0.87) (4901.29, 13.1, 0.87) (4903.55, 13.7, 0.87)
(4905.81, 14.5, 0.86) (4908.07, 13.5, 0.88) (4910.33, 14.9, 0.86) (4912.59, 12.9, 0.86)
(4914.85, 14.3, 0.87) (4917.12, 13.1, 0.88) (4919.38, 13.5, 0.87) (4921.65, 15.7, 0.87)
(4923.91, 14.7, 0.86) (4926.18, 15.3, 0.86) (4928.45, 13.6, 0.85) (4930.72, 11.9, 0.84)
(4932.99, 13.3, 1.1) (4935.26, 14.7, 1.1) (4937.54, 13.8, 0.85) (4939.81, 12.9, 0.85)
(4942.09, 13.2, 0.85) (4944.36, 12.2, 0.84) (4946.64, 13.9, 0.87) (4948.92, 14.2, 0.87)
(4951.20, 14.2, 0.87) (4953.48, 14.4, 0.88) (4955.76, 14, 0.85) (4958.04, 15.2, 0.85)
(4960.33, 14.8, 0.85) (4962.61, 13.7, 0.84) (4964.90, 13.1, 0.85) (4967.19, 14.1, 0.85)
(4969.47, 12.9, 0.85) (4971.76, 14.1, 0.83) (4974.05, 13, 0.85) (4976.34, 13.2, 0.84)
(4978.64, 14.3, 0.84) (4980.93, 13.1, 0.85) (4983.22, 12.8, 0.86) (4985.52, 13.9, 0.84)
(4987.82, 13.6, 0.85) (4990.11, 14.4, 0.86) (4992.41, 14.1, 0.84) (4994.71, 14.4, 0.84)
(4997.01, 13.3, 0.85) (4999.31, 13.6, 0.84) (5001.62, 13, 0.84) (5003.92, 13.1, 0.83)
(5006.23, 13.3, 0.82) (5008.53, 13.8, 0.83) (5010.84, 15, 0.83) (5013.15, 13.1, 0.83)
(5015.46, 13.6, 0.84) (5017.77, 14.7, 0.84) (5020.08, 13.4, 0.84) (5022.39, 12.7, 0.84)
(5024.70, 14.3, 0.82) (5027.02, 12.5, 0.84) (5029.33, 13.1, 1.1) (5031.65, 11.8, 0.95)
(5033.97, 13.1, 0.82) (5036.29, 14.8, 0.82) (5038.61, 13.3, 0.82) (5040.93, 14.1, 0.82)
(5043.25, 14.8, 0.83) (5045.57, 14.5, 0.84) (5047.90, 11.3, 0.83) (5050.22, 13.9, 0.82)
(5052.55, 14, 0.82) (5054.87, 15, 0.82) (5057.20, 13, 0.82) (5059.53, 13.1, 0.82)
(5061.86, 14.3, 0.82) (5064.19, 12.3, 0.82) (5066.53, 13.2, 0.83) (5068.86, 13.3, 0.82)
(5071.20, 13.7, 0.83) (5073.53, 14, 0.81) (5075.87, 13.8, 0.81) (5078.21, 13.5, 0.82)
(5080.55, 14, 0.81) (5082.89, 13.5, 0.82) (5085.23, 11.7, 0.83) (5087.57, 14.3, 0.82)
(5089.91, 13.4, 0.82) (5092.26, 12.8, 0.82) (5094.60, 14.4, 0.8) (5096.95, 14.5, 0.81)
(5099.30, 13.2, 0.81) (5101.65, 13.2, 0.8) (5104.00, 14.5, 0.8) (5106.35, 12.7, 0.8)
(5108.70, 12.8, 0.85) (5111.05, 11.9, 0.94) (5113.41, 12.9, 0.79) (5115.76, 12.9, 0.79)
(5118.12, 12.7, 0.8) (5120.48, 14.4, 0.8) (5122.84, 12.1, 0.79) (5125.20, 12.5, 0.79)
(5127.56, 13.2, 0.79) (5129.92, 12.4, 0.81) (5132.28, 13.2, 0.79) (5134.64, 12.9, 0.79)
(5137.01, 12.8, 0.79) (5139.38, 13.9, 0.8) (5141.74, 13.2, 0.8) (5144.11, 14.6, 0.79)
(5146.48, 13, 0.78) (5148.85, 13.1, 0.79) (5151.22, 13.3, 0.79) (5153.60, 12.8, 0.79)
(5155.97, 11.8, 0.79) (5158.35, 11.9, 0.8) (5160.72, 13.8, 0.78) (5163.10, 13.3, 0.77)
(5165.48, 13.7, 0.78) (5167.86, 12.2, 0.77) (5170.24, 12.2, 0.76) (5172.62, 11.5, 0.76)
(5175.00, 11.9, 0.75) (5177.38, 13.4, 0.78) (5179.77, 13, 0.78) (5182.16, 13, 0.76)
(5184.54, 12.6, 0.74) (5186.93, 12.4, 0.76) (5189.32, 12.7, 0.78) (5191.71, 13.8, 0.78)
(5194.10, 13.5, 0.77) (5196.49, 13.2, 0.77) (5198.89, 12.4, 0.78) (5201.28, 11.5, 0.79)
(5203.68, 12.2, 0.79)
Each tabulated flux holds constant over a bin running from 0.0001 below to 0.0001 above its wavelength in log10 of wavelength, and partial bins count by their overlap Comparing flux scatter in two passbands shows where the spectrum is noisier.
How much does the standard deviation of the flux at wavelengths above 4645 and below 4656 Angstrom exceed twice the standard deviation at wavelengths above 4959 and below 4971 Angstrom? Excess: -0.7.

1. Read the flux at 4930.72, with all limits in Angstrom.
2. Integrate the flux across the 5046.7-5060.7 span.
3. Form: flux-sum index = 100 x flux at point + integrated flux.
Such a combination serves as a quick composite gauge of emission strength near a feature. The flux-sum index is 1377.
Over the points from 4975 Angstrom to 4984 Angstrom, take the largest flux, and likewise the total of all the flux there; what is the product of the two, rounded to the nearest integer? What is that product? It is 764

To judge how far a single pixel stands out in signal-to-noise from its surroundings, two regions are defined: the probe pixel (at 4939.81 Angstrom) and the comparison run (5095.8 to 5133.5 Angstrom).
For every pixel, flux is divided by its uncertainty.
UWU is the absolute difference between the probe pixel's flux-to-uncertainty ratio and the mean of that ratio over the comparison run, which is 1.00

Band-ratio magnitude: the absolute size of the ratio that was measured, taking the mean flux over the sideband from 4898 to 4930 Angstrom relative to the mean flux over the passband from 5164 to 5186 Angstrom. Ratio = 1.12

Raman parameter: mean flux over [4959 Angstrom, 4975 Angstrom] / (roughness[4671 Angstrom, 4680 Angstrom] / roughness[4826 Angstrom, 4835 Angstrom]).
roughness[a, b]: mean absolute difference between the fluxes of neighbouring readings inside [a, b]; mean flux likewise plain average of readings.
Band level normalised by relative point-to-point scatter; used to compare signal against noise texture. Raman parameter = 15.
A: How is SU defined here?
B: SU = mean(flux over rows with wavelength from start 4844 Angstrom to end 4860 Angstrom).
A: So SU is 14.9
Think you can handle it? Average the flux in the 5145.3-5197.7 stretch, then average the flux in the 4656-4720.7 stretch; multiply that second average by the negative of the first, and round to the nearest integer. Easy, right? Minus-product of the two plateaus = -186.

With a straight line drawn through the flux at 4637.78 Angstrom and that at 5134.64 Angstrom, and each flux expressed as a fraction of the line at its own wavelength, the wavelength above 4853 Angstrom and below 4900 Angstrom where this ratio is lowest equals 4894.52 Angstrom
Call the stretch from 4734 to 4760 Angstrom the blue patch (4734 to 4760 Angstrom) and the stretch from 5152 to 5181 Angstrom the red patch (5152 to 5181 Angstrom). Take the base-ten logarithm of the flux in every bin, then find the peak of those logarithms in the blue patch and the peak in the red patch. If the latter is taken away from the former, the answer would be 0.056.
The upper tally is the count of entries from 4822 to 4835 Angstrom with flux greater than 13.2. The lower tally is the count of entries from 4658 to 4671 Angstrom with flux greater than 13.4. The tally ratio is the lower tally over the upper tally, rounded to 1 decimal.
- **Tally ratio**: 1.0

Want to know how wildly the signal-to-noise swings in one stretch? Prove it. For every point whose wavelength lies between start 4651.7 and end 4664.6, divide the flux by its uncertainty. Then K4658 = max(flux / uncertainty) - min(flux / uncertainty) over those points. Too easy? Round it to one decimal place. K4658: 1.4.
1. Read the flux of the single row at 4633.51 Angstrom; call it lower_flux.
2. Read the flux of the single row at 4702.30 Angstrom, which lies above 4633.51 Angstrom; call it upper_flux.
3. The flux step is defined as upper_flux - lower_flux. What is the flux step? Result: -3.0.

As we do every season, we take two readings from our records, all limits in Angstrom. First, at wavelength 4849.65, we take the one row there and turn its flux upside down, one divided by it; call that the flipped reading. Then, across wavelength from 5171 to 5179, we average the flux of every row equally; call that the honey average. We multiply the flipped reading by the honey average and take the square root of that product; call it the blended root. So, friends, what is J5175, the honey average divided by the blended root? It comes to 13.9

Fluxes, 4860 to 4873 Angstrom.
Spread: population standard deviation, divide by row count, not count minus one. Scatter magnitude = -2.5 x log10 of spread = 0.46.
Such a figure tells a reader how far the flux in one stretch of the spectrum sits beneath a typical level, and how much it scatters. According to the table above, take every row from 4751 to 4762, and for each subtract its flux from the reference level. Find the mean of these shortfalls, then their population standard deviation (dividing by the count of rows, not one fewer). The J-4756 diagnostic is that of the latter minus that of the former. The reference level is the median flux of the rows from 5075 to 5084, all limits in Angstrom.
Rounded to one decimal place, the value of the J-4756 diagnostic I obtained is 1.5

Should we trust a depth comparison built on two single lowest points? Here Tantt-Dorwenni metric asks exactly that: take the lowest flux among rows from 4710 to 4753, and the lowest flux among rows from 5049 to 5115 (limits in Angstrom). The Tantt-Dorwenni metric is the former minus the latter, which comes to 1.4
